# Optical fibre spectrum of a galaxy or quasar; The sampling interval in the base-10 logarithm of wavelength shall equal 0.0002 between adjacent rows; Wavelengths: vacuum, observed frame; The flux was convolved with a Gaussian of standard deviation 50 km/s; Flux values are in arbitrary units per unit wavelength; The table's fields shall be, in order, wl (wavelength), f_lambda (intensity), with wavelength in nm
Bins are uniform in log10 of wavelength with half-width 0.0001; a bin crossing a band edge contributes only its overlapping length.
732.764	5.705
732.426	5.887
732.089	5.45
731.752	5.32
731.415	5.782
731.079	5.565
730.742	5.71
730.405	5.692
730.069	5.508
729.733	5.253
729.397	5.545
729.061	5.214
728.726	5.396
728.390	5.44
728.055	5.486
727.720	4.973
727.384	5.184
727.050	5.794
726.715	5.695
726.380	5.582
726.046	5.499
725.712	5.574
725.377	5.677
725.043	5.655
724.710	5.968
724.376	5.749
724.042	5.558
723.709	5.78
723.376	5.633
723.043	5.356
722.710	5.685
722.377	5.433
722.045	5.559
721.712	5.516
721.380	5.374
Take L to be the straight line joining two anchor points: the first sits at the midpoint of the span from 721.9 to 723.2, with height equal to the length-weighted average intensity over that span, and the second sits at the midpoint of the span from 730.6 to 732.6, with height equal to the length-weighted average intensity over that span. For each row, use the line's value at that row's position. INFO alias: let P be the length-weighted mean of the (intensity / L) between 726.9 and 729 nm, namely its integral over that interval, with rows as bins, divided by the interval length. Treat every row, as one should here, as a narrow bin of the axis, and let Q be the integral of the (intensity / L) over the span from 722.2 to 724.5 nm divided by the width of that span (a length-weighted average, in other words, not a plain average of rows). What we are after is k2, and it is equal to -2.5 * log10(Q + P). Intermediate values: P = 0.963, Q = 1.01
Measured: -0.740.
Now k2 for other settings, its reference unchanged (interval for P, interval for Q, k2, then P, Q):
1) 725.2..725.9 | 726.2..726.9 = -0.767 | 1.013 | 1.01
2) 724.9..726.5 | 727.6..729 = -0.733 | 1.009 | 0.96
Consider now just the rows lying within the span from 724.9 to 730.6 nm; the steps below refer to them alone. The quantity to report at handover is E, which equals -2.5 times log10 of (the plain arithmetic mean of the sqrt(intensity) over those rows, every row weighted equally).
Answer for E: -0.923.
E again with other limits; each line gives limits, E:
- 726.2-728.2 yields -0.920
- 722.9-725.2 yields -0.942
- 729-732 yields -0.926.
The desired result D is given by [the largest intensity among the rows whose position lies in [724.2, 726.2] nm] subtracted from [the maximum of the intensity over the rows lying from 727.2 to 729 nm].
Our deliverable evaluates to -0.5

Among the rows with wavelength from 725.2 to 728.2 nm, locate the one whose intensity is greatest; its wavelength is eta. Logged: 727.050 nm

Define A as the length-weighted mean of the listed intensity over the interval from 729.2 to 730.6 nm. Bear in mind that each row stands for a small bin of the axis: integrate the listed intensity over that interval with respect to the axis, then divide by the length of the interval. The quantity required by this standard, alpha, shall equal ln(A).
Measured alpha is 1.70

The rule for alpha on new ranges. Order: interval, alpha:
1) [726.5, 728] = 1.69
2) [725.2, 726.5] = 1.72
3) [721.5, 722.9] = 1.71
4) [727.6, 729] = 1.67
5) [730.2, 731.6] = 1.74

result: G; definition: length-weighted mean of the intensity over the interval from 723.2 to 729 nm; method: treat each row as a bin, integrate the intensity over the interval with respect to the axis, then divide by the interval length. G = 5.56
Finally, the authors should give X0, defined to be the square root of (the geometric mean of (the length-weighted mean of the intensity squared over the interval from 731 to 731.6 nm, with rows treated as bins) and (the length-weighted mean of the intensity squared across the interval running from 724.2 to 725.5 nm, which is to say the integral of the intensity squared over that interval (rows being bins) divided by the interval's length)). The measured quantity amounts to 5.72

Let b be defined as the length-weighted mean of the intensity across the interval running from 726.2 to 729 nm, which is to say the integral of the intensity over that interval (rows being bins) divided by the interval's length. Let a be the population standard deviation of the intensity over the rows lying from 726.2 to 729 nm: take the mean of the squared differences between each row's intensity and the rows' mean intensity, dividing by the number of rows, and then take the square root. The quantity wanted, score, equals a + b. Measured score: 5.69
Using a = 0.250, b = 5.44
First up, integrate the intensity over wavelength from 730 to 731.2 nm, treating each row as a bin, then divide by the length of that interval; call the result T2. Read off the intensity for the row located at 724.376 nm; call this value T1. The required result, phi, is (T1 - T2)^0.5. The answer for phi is 0.3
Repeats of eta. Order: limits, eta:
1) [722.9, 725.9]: 724.710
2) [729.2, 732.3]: 731.415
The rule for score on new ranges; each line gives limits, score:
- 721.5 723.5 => 5.64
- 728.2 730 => 5.50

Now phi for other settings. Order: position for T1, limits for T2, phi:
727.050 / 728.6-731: 0.6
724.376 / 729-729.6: 0.6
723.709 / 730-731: 0.4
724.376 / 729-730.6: 0.5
